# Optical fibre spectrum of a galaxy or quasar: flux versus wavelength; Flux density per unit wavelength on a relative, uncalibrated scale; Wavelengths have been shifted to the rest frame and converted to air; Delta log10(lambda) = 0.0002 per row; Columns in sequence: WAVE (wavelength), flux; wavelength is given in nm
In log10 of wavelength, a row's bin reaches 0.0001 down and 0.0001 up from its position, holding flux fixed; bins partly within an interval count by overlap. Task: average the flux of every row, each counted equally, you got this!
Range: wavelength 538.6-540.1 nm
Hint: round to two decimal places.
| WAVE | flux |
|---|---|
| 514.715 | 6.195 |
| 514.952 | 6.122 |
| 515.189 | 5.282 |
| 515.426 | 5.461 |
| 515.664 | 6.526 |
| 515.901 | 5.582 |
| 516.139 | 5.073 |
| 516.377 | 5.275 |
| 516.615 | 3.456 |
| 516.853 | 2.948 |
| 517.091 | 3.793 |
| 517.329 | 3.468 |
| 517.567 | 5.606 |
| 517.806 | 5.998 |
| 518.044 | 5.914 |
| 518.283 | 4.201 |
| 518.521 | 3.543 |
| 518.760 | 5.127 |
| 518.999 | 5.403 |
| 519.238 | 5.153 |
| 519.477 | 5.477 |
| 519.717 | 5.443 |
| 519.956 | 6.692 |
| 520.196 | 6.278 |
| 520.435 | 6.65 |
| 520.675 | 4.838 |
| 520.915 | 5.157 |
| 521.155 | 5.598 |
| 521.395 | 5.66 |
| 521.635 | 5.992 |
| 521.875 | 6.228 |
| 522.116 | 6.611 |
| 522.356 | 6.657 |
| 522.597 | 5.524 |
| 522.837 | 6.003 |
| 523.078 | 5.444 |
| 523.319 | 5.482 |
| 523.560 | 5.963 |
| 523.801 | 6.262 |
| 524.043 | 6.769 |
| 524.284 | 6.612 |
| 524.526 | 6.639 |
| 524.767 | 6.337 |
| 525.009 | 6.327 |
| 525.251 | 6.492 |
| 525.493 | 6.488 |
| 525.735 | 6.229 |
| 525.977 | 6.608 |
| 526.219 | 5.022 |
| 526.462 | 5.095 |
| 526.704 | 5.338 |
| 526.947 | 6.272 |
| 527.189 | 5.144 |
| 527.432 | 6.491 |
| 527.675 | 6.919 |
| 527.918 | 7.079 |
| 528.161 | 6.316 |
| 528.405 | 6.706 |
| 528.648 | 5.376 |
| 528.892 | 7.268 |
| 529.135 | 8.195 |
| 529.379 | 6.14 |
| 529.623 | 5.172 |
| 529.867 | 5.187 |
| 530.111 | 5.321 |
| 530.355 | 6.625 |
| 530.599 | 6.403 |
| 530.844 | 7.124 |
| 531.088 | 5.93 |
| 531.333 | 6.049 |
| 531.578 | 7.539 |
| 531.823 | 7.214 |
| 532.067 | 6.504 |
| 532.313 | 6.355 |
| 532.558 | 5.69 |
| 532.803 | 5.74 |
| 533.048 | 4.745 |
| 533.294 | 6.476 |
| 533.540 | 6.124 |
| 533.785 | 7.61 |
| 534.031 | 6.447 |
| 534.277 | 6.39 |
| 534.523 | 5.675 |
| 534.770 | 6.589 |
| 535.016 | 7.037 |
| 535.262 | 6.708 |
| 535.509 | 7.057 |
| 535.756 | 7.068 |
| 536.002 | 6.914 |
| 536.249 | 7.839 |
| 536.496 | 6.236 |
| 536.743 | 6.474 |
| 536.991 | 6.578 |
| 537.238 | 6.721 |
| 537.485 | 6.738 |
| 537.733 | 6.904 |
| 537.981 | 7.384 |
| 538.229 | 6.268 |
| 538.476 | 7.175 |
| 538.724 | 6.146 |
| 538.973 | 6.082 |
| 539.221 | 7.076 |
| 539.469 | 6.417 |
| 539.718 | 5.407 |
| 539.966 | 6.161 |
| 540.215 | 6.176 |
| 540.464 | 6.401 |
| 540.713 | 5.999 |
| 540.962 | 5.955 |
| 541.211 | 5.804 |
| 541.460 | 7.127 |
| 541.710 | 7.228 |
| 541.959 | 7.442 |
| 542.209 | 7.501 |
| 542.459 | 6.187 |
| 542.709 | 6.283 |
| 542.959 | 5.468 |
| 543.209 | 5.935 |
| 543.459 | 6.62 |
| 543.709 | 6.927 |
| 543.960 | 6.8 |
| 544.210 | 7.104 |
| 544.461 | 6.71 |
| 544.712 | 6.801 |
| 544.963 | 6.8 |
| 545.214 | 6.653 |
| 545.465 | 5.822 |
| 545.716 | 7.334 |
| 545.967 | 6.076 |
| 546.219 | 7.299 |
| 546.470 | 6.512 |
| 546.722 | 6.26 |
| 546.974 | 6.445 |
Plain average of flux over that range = 6.21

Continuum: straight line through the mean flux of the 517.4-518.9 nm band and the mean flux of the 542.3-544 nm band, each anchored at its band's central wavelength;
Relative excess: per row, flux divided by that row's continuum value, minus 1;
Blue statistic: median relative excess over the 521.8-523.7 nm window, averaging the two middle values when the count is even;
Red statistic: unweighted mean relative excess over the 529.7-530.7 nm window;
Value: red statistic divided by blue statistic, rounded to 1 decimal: 0.3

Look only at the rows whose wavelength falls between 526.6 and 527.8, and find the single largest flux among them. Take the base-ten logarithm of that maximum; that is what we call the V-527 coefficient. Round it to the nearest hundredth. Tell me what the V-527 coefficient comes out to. 0.84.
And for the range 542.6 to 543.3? 0.80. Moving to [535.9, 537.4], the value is 0.89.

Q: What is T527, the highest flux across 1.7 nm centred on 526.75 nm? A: 6.608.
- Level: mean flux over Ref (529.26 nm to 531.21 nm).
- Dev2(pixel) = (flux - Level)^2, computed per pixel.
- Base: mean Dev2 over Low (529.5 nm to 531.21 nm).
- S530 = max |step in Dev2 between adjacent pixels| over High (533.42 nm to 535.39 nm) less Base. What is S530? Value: 2.1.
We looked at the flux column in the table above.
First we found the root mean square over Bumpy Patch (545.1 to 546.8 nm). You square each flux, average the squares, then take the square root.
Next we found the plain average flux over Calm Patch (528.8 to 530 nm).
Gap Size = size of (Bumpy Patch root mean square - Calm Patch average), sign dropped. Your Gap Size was 0.2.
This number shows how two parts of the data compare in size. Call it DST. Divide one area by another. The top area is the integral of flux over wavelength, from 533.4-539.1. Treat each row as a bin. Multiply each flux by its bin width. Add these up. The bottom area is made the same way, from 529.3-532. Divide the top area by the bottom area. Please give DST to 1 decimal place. 2.3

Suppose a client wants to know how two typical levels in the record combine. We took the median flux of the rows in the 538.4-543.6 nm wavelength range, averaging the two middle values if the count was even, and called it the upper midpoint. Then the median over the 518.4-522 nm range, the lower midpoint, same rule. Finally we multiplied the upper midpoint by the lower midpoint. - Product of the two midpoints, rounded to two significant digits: 34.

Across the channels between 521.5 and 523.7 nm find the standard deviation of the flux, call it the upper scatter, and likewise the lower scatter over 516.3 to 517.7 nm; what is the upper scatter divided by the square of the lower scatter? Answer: 0.4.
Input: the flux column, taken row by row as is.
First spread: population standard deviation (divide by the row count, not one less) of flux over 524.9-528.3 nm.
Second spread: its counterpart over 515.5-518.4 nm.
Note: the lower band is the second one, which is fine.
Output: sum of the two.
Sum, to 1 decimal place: 1.8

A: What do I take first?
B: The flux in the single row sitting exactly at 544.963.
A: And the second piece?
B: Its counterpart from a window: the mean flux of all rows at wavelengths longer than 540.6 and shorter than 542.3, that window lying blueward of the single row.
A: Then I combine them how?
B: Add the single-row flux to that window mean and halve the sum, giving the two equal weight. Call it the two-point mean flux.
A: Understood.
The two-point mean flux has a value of 6.76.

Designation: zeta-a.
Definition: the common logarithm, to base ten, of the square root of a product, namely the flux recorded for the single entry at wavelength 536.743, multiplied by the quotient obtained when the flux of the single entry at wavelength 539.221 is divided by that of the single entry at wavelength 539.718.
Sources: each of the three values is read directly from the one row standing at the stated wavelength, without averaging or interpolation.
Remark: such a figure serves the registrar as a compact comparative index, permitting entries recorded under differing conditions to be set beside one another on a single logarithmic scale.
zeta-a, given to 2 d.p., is 0.46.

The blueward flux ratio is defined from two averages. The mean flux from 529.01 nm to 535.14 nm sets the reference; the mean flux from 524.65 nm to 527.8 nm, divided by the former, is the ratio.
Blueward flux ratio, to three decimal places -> 0.957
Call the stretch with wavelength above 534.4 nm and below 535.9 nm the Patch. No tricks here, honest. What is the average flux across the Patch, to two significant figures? 6.7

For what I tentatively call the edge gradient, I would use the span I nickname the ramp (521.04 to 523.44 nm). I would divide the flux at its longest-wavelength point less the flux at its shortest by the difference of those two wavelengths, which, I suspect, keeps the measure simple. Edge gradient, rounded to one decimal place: -0.1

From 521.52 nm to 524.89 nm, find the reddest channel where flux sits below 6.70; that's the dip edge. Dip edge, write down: 524.767 nm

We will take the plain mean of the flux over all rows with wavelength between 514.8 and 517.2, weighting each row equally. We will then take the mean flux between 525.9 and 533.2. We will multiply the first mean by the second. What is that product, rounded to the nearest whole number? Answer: 31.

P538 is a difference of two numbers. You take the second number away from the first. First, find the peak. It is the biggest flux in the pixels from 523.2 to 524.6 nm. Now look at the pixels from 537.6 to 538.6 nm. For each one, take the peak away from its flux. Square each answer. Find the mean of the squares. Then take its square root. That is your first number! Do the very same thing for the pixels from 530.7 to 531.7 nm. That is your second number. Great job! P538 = -0.25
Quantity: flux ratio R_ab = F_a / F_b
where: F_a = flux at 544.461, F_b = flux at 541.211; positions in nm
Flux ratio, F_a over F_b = 1.16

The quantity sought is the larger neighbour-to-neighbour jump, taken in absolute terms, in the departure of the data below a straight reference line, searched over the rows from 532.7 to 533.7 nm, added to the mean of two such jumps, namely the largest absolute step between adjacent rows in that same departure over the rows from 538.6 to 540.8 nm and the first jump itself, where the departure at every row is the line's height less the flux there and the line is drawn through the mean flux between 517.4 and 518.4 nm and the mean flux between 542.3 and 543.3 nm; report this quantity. 3.1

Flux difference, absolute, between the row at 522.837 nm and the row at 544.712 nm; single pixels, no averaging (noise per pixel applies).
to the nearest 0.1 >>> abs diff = 0.8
